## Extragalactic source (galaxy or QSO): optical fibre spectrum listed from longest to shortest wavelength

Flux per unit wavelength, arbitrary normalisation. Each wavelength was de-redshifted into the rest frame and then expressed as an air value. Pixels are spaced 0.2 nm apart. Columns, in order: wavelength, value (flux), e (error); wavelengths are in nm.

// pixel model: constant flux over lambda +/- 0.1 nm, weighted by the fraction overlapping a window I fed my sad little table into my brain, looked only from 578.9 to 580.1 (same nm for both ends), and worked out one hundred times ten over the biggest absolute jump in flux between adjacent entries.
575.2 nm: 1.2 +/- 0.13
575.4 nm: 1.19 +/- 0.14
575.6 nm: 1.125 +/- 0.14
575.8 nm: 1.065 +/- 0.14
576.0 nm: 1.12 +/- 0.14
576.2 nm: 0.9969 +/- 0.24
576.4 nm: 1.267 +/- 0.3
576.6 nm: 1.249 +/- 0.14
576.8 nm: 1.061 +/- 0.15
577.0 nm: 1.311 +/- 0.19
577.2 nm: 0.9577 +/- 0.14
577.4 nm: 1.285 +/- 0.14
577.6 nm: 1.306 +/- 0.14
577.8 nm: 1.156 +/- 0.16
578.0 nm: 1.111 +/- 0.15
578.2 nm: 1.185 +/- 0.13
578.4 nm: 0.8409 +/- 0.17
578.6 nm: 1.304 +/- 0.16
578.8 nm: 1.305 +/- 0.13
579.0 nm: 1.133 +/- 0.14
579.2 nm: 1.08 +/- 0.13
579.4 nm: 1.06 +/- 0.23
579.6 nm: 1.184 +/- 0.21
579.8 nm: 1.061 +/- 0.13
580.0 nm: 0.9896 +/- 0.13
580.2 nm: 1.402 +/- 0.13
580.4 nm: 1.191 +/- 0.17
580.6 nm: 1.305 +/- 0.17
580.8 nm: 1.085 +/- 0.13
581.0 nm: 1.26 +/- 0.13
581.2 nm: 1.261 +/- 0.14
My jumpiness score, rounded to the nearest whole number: 8065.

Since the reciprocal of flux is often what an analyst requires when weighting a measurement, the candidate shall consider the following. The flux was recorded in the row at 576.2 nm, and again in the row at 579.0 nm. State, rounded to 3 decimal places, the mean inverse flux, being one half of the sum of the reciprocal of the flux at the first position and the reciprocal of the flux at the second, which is 0.943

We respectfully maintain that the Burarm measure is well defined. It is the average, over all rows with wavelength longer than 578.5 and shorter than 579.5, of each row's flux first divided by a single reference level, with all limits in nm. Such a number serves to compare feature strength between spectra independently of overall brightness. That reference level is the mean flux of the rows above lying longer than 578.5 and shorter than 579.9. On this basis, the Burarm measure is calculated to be 1.01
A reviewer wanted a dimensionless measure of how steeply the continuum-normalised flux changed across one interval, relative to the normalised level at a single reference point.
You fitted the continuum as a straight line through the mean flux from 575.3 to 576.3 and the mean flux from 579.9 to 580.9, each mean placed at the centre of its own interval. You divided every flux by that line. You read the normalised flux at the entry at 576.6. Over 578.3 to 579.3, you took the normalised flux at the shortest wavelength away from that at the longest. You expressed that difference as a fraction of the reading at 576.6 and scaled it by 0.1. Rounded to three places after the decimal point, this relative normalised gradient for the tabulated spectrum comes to 0.017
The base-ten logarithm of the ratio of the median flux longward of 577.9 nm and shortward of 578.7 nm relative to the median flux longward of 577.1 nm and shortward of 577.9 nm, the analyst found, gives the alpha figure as -0.027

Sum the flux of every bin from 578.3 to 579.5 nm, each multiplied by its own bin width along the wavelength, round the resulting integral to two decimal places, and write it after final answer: 1.34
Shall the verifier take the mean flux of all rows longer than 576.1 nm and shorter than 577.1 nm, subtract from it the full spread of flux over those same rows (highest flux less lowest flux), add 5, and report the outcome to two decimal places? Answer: 5.86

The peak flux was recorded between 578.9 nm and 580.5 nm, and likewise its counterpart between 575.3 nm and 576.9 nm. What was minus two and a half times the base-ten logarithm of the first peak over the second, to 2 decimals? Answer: -0.11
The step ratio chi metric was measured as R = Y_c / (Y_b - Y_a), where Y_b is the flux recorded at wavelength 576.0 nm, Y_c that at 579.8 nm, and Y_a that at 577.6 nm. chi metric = -6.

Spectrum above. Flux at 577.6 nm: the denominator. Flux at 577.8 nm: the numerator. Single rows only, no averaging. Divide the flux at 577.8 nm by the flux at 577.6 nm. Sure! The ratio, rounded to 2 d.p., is 0.89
